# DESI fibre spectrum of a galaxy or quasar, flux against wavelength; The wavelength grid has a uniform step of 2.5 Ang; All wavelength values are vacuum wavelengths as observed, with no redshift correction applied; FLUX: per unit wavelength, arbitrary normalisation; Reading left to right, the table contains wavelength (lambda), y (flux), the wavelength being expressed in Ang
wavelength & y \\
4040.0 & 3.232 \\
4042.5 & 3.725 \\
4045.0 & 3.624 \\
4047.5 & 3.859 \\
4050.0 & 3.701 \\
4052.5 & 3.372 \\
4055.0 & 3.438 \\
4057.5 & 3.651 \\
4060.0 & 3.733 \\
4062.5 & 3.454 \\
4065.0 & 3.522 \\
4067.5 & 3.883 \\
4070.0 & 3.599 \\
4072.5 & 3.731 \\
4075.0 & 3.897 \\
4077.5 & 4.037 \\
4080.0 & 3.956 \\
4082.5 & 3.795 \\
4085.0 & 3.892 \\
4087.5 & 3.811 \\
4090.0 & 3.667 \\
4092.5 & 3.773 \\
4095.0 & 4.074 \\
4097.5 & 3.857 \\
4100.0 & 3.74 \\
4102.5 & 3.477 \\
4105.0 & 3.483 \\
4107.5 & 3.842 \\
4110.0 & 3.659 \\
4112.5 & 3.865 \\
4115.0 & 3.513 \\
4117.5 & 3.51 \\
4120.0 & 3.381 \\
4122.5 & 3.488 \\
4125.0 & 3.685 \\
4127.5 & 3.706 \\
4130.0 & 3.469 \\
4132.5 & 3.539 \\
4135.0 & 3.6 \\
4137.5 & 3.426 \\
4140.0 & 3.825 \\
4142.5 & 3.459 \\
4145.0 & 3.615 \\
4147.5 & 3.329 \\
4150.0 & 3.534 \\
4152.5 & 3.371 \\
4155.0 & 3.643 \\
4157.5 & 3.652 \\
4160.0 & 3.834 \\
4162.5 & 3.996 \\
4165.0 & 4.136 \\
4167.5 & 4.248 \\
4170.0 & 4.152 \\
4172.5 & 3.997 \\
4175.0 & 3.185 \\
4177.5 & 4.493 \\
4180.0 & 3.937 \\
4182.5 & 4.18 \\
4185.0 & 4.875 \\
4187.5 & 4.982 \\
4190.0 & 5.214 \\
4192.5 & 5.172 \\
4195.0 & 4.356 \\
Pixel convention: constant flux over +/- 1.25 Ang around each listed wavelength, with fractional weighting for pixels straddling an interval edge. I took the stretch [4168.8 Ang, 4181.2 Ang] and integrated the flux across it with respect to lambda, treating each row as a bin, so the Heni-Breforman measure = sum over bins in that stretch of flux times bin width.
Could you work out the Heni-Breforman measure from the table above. 49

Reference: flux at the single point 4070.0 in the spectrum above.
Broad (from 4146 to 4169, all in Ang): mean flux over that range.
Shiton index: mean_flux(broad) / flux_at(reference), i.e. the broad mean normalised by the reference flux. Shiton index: 1.04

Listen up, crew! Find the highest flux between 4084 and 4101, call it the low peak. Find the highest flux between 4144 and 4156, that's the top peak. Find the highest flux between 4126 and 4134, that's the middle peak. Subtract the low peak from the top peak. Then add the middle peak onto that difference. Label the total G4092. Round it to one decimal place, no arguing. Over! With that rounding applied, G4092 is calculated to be 3.3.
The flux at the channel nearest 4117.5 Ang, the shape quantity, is 3.51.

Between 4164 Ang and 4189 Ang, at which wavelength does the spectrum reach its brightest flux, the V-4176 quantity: 4187.5 Ang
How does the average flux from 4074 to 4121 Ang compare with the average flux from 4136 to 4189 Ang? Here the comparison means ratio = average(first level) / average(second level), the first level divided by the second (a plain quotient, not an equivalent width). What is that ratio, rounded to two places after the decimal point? 0.96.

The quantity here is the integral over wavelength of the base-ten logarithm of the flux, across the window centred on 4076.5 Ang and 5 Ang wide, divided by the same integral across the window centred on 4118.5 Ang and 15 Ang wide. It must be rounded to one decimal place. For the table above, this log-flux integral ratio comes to 0.4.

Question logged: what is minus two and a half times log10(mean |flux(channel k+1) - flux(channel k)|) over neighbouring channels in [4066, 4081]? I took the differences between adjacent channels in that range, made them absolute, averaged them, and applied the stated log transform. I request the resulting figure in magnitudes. 1.99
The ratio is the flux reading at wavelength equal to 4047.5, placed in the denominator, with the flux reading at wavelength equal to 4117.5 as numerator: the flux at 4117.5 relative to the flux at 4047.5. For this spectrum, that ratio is 0.91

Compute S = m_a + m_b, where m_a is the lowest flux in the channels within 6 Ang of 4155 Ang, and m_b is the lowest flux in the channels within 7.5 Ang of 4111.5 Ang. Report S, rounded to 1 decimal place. 6.9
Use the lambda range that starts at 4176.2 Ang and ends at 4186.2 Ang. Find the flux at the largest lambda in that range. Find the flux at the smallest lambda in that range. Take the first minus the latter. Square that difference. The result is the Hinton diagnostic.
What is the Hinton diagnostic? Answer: 0.15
